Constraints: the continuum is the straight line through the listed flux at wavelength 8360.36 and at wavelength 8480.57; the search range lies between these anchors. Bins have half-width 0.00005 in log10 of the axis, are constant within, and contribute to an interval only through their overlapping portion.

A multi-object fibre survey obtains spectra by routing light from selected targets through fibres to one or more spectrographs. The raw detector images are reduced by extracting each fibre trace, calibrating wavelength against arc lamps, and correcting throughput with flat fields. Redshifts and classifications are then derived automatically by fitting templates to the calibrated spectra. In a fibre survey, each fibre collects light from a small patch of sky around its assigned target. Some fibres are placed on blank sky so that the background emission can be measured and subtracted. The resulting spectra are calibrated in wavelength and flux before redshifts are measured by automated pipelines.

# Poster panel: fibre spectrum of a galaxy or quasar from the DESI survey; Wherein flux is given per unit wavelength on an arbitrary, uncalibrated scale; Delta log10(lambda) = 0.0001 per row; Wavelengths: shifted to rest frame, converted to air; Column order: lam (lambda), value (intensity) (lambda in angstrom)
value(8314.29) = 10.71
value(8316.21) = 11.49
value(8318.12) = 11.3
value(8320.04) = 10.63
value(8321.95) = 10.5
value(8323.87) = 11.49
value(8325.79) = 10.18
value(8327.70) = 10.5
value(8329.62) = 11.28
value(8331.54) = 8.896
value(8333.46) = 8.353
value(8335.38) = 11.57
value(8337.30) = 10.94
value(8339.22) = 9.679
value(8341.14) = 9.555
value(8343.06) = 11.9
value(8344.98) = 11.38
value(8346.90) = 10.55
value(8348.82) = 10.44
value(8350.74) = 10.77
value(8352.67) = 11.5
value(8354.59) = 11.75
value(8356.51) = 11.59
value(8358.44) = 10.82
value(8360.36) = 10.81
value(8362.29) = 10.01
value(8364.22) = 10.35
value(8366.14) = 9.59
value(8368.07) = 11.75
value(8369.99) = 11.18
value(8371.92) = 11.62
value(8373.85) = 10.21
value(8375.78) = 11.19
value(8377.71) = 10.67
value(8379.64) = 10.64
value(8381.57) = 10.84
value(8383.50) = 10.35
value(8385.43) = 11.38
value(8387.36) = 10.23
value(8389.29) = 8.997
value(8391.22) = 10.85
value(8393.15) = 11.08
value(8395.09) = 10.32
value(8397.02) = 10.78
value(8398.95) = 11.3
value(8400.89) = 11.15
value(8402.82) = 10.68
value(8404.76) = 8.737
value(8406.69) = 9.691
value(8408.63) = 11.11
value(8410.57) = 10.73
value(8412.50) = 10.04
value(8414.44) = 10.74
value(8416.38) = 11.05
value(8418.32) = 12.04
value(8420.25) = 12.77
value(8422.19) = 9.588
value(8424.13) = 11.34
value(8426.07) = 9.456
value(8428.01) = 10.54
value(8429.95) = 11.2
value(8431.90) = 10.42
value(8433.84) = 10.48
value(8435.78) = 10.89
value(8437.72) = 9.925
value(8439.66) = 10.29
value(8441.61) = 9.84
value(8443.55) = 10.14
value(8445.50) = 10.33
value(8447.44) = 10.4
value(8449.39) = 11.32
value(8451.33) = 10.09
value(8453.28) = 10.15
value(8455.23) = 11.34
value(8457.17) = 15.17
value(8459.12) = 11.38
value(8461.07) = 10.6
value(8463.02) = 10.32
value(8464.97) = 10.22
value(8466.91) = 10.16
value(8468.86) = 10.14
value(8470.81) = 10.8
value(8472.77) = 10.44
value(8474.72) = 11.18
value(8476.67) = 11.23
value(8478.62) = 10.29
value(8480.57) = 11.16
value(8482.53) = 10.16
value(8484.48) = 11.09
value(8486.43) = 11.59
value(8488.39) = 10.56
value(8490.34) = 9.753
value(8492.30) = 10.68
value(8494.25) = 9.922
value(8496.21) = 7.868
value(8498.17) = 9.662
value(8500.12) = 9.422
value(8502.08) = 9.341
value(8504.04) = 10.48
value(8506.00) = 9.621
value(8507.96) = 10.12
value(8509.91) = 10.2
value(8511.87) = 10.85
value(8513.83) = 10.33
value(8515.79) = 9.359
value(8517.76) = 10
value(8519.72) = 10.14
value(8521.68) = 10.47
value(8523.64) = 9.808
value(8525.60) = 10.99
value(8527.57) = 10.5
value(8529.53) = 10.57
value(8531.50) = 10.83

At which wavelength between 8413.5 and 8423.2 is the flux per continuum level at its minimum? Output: 8422.19 angstrom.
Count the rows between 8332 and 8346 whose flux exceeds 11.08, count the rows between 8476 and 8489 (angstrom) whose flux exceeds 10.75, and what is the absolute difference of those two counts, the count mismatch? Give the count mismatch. 1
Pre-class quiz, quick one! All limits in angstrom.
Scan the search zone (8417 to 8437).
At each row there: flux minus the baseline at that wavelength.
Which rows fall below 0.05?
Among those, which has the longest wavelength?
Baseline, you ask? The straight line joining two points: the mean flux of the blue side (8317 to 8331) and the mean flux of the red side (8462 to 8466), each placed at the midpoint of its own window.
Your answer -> 8431.90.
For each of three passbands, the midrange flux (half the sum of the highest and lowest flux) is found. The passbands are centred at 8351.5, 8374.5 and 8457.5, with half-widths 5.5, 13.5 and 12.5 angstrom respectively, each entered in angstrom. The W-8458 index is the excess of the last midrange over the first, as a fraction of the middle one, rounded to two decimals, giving 0.14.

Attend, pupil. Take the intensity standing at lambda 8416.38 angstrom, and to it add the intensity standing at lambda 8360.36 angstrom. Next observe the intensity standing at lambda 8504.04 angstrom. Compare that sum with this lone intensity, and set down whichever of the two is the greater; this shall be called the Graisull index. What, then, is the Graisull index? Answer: 21.9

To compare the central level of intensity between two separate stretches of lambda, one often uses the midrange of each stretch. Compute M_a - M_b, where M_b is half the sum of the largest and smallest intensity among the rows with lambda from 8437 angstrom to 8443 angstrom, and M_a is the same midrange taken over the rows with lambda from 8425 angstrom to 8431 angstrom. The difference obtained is 0.26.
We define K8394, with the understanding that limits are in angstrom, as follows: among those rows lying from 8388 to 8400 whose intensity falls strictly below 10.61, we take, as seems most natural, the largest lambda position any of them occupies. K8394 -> 8395.09 angstrom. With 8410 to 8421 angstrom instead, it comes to 8412.50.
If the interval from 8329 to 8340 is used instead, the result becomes 8339.22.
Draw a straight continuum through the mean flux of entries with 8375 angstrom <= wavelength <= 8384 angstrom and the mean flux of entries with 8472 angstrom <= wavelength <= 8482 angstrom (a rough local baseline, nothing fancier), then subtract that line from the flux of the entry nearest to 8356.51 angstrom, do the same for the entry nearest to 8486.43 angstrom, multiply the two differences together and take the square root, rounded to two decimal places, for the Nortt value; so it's 0.80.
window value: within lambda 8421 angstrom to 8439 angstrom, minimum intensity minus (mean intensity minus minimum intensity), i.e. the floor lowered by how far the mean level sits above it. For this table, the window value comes 8.5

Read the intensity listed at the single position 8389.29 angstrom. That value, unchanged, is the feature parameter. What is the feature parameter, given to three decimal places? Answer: 8.997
